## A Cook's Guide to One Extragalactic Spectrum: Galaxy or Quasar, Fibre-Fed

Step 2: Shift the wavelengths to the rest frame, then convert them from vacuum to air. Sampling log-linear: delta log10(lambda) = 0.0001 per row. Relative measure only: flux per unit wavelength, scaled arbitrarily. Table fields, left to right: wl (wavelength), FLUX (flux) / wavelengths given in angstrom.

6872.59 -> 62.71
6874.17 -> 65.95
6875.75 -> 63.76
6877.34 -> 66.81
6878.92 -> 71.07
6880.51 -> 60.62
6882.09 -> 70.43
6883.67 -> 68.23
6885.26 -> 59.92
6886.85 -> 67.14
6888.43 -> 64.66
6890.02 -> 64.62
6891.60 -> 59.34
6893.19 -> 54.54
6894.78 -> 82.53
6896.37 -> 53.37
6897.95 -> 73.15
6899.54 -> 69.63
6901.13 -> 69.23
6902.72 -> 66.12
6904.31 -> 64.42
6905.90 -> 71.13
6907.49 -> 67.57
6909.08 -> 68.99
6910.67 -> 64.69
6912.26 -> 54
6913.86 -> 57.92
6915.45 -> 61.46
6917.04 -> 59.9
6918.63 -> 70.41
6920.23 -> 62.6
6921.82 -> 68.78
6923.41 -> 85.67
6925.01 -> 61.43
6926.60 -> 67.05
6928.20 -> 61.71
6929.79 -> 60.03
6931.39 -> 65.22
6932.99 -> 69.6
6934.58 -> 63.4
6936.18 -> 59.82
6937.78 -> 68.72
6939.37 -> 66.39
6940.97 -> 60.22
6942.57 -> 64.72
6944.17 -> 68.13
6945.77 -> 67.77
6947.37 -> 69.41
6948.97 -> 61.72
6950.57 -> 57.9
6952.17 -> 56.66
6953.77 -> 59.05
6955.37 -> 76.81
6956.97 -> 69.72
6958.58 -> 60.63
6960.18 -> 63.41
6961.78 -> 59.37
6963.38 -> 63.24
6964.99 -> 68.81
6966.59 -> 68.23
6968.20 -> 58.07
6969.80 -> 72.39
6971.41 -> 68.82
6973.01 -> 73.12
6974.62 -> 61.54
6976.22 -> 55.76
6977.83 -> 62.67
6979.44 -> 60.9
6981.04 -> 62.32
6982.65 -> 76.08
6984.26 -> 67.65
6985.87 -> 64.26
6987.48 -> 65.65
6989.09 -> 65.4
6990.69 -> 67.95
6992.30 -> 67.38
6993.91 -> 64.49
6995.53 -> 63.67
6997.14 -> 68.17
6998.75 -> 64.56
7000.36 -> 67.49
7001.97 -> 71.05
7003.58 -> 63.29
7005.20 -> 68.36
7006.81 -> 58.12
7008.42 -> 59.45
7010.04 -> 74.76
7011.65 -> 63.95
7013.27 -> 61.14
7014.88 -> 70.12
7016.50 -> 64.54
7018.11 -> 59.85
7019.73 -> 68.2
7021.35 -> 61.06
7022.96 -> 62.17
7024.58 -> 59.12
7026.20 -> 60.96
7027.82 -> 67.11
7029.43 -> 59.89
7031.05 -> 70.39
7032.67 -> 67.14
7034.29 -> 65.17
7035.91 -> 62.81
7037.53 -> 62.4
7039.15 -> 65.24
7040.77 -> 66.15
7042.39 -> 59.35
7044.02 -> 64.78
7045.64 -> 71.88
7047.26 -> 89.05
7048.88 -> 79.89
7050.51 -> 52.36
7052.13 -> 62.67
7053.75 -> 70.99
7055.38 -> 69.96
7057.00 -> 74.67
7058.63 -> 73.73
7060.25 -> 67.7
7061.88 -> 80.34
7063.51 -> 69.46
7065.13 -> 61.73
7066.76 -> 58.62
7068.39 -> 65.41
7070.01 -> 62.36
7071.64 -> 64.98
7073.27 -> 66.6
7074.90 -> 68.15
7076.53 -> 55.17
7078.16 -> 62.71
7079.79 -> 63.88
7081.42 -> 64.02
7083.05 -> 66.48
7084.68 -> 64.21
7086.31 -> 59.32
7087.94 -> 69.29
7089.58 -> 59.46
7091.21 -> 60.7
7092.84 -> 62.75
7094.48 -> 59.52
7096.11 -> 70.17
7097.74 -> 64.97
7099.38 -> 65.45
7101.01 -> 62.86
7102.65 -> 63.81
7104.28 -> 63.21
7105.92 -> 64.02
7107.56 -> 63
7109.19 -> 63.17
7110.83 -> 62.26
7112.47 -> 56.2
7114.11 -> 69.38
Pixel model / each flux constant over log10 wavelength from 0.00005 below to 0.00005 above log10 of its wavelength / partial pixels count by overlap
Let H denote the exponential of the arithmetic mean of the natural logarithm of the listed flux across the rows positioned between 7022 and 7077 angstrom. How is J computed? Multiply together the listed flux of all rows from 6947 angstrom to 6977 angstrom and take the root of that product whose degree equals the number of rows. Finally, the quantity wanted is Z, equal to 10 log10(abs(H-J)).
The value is 3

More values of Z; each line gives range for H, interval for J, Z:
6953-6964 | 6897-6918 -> -2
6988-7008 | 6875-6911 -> -8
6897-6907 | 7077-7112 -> 7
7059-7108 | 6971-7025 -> -1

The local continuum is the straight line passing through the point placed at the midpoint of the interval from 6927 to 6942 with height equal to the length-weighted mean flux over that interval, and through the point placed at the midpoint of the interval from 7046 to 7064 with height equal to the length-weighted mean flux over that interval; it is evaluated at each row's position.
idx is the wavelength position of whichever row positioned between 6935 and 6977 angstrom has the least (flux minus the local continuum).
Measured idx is 6976.22 angstrom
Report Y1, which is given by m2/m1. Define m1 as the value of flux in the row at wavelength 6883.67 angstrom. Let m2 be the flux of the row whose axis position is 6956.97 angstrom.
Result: 1.02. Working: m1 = 68.23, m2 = 69.72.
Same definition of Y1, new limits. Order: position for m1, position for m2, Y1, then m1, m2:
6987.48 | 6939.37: 1.01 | 65.65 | 66.39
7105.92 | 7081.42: 1.00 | 64.02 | 64.02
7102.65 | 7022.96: 0.97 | 63.81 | 62.17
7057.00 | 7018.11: 0.80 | 74.67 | 59.85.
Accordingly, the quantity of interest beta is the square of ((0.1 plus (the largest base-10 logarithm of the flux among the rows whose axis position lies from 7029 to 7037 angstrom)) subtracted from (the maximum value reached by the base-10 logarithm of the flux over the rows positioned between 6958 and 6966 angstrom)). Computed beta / 0.012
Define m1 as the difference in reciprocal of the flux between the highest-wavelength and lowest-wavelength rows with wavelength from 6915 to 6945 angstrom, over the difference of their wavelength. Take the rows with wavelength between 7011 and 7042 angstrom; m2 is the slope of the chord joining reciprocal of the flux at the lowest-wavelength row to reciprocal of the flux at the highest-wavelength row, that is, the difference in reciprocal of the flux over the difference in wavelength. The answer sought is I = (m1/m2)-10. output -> -7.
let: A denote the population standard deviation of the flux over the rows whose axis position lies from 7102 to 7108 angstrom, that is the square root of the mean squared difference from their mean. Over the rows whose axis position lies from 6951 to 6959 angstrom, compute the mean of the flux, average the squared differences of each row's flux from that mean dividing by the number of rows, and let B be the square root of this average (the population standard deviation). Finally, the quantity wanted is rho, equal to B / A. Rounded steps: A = 0.4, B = 7.5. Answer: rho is 18.0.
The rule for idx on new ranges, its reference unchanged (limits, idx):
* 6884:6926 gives 6912.26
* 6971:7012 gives 6976.22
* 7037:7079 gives 7050.51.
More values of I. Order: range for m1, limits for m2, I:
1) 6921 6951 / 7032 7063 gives -11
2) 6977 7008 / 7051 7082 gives -14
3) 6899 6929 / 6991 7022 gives -9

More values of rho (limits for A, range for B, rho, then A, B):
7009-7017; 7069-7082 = 0.7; 4.9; 3.6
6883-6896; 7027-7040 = 0.4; 7.8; 3.1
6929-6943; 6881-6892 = 1.1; 3.5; 3.8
